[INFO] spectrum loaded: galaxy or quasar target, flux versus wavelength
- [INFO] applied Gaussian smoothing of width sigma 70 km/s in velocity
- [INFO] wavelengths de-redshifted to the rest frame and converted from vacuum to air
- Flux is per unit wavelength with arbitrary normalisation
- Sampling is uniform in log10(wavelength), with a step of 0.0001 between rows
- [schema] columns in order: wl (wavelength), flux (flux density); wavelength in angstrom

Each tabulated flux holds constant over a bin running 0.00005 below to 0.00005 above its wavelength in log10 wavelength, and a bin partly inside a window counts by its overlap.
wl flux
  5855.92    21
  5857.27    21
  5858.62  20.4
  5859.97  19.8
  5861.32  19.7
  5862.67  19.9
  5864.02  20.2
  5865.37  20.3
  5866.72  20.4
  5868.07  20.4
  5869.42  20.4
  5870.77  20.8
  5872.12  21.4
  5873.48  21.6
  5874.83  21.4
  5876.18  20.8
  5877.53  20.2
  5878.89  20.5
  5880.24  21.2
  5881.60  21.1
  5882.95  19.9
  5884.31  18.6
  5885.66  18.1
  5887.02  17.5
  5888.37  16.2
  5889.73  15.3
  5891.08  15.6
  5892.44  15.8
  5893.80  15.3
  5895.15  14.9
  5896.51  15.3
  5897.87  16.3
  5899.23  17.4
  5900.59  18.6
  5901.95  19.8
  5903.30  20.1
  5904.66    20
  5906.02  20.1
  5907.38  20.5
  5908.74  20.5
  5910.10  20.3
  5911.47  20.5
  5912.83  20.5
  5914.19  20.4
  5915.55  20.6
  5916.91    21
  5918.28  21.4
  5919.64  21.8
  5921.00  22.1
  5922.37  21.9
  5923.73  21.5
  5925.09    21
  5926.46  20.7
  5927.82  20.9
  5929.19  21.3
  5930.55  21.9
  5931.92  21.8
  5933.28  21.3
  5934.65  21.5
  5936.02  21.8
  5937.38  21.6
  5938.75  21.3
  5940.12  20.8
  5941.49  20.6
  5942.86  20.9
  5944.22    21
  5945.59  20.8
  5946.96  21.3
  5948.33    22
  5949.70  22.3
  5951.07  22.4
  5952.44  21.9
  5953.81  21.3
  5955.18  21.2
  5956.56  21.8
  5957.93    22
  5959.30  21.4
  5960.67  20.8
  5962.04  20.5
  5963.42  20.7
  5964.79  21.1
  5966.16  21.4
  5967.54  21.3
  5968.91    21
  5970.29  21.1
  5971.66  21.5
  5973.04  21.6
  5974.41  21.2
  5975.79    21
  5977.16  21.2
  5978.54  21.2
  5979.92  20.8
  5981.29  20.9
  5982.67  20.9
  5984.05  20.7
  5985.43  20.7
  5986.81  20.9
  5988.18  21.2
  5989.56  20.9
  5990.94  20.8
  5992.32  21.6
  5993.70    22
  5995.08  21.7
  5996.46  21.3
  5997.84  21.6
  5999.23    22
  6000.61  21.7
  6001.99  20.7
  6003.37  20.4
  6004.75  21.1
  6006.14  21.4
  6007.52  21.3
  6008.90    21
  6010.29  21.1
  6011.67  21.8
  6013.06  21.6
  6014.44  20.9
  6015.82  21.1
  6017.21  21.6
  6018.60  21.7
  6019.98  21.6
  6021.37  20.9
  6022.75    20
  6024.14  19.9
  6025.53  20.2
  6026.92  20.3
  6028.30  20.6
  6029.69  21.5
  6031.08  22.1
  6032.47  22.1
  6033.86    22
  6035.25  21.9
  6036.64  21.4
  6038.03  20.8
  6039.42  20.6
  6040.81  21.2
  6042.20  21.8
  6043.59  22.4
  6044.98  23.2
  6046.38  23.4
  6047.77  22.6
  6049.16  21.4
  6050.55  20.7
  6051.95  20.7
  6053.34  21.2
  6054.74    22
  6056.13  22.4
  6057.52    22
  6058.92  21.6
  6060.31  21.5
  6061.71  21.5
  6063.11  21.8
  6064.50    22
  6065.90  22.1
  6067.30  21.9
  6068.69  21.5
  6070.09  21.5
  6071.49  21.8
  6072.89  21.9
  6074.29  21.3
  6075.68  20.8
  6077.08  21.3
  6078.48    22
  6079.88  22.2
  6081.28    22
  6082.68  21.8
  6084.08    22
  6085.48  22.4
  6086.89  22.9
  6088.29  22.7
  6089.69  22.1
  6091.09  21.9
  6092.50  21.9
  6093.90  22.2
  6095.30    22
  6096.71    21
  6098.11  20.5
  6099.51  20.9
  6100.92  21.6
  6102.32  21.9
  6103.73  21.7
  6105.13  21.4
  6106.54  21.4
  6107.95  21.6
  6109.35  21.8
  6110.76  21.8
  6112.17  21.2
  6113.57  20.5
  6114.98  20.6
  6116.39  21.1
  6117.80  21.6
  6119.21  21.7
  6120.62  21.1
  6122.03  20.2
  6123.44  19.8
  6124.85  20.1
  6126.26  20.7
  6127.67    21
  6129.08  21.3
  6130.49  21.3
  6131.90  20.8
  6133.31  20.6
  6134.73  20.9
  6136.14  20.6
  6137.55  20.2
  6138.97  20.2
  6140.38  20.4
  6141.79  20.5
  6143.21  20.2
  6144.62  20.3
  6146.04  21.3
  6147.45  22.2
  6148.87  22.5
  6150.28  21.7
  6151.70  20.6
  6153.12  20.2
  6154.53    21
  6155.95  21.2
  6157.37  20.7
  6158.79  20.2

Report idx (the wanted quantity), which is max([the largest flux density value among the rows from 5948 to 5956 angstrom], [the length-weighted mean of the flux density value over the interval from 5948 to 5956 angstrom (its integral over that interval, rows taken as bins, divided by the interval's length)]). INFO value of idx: 22.4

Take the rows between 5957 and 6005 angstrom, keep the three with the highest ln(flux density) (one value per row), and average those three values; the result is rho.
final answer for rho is 3.09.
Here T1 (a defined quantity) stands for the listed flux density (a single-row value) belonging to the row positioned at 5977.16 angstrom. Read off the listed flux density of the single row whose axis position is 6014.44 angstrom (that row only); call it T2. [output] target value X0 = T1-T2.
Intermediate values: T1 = 21.2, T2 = 20.9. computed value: 0.3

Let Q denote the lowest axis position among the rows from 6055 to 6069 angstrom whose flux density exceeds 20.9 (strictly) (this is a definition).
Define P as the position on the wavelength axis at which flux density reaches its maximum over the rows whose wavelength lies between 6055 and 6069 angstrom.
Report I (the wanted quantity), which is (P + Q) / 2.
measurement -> 6056.1 angstrom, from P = 6056.13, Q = 6056.13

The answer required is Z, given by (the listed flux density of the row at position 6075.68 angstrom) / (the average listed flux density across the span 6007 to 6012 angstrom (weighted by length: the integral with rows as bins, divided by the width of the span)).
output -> 0.98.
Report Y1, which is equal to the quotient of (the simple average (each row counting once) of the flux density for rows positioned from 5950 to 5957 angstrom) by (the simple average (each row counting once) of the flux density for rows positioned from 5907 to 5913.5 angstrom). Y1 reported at 1.06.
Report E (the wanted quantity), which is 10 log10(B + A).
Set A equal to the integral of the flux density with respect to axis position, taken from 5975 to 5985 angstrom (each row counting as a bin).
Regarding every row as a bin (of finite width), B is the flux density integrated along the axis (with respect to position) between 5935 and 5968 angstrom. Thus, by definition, 29.6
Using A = 209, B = 704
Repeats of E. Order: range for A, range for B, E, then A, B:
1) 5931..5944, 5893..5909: 27.5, 277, 291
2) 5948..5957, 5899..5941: 30.3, 196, 875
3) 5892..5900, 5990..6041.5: 30.9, 127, 1093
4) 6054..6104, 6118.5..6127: 31.0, 1090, 175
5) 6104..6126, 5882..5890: 27.8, 463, 143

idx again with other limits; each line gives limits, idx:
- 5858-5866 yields 20.4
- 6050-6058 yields 22.4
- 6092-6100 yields 22.2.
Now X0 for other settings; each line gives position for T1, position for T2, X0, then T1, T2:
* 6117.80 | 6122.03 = 1.4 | 21.6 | 20.2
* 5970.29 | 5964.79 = 0.0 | 21.1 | 21.1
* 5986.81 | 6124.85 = 0.8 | 20.9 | 20.1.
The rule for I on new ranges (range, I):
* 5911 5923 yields 5919.0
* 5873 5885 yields 5873.5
